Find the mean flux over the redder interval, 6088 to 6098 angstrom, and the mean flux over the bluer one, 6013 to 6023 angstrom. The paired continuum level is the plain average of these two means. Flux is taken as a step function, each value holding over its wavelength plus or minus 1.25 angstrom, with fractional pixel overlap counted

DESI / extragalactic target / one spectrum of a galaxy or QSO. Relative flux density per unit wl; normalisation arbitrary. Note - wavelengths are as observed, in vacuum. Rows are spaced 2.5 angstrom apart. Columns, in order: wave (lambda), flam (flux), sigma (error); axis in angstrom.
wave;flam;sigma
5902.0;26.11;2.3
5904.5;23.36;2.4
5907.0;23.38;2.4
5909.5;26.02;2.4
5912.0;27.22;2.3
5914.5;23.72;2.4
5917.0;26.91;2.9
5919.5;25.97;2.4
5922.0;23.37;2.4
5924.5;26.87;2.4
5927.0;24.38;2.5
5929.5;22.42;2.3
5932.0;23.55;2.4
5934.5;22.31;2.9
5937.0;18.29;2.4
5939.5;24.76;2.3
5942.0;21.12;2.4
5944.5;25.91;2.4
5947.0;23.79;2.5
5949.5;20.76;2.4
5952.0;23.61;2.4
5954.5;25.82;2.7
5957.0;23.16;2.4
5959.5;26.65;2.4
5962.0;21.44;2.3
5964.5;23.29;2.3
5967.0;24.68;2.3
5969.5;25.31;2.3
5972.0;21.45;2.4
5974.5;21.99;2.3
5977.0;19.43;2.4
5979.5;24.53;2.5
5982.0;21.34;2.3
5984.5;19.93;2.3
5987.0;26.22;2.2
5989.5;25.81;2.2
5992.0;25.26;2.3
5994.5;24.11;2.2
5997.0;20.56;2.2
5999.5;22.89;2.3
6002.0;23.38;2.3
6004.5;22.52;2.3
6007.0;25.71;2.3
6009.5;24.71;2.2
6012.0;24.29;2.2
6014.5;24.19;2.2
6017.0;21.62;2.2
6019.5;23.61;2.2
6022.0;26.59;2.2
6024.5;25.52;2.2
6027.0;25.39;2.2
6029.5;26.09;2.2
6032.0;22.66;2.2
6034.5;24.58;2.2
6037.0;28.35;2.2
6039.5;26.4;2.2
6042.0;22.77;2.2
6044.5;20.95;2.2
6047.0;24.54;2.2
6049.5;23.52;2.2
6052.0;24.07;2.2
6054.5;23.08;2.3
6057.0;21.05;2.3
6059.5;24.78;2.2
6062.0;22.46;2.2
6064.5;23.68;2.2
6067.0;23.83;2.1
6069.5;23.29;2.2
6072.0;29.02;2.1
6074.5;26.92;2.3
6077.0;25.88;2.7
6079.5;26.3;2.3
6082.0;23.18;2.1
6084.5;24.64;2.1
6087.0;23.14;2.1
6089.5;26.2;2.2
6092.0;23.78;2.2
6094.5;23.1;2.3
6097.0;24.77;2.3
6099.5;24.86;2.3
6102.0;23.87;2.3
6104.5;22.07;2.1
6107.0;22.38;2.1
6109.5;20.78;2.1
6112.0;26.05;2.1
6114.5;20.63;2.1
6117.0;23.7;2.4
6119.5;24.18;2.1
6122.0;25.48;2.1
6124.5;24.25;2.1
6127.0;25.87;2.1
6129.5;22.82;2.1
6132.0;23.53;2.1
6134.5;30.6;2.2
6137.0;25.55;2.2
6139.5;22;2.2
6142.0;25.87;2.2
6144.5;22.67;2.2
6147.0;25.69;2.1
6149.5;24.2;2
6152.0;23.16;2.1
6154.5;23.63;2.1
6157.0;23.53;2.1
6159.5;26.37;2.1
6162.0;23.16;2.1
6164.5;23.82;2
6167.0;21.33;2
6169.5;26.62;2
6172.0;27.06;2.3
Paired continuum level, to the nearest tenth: 24.2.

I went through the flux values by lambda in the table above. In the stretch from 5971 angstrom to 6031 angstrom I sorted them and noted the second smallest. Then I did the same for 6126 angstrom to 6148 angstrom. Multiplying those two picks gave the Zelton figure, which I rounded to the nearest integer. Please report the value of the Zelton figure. 452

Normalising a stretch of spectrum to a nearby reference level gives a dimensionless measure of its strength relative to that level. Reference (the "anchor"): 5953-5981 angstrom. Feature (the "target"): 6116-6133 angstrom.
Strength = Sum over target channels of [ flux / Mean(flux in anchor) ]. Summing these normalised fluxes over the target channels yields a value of 7.25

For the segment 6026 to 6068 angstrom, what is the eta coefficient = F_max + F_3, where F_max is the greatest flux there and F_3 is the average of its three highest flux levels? 55.3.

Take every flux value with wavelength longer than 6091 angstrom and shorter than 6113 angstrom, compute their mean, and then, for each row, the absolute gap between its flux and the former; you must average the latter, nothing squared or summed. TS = 1.3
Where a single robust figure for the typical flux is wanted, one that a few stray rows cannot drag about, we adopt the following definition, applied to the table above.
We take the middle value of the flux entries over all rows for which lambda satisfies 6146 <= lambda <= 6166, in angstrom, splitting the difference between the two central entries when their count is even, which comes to 23.7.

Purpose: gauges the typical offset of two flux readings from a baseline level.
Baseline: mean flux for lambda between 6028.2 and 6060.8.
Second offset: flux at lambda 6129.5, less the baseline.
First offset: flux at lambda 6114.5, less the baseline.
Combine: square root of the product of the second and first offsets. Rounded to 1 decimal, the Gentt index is 2.1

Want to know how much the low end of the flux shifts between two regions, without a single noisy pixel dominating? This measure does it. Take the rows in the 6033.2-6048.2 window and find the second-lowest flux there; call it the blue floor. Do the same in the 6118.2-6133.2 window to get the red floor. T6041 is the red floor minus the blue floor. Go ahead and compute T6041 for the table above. 0.8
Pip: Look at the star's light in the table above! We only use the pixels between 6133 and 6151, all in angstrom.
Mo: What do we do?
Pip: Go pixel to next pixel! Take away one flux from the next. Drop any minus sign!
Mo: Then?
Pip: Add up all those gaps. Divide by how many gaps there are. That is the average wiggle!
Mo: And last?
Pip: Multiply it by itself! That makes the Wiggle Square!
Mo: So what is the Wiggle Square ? 11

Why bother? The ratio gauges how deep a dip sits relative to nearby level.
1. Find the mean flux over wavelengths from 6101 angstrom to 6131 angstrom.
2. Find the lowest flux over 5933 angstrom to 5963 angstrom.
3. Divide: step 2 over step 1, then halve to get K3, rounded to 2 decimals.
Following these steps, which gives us 0.39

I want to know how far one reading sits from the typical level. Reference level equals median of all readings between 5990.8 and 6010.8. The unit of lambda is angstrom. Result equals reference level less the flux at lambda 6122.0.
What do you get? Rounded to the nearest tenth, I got -1.7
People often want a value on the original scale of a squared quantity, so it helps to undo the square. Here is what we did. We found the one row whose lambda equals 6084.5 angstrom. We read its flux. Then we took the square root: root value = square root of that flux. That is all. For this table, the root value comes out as 4.96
